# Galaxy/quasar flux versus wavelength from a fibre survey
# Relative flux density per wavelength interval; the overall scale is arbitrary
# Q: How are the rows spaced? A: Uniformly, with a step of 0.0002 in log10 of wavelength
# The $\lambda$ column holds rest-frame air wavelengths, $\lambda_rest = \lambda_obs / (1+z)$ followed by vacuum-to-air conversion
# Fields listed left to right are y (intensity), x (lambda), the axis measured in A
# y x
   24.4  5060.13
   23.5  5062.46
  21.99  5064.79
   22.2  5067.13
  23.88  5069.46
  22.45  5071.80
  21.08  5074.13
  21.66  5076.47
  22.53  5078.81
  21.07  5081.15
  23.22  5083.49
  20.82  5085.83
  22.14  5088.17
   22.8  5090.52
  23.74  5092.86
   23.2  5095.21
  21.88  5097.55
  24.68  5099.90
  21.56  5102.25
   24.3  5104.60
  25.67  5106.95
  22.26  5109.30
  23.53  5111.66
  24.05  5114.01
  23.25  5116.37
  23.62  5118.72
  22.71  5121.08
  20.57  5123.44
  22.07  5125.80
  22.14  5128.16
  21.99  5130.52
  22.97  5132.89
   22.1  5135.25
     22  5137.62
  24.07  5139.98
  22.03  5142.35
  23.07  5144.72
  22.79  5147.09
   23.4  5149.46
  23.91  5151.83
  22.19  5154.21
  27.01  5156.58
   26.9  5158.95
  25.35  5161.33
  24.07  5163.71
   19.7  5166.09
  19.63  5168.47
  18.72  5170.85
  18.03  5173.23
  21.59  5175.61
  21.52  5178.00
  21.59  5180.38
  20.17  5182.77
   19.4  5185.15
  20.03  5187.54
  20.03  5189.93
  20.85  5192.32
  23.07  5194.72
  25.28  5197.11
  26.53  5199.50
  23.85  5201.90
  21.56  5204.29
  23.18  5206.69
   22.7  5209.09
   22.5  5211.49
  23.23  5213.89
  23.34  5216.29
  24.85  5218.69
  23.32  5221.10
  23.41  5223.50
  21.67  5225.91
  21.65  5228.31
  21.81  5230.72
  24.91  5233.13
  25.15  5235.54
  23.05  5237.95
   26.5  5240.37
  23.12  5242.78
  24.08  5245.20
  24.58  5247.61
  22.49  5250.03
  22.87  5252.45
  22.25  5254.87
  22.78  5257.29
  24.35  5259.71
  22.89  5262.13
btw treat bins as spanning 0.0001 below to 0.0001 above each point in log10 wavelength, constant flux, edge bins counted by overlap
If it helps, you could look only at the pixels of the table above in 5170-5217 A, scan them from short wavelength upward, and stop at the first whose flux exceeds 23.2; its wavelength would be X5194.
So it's 5197.11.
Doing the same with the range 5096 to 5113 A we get 5099.90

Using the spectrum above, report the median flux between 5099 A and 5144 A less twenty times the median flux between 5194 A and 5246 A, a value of -443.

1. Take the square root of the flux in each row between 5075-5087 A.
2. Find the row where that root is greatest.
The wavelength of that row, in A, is 5083.49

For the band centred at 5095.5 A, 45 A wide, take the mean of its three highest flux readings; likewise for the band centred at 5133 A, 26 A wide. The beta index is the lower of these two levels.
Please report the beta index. 23.4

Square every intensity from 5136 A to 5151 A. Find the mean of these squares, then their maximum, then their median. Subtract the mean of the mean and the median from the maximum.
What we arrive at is 54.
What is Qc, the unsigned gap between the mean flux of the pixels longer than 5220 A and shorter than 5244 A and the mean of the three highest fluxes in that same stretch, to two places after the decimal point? 2.06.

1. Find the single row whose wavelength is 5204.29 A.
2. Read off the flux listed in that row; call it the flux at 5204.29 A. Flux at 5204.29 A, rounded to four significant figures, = 21.56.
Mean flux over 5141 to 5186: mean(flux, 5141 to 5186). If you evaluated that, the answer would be 22.2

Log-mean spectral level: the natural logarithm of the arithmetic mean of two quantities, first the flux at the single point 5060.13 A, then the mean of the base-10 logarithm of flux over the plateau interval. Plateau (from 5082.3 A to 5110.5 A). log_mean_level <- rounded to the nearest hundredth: 2.56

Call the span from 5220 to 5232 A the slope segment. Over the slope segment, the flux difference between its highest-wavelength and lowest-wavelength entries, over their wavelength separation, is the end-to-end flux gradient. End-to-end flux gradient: -0.16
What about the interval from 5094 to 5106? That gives 0.12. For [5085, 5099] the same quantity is 0.09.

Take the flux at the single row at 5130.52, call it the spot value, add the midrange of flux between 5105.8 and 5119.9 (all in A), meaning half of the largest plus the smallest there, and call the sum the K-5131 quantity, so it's 46.0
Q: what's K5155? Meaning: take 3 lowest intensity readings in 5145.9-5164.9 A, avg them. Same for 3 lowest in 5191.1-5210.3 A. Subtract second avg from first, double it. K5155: 2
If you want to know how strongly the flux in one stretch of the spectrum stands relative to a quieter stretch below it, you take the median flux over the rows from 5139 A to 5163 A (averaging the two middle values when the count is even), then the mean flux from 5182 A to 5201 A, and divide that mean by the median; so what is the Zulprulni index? 0.93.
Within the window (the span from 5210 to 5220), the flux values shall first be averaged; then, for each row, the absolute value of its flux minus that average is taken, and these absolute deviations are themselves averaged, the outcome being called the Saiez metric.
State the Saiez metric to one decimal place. 0.7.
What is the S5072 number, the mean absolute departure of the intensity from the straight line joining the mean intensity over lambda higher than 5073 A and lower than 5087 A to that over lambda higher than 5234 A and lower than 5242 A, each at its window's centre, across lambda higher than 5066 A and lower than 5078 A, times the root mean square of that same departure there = 1.1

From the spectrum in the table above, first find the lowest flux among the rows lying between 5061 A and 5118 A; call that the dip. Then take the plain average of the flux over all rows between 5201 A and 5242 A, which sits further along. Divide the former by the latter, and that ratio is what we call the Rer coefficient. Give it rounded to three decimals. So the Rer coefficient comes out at 0.892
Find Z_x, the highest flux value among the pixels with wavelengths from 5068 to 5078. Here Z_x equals 23.88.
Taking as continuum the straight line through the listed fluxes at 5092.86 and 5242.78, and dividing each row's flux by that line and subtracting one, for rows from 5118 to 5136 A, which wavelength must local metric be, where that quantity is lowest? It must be 5123.44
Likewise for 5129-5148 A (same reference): 5130.52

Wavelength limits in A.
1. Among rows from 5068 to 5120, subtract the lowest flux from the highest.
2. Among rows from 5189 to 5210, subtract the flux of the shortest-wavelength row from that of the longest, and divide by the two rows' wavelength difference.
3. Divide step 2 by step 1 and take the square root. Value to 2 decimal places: 0.17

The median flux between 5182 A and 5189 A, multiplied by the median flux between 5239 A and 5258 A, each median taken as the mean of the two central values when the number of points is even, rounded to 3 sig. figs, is 461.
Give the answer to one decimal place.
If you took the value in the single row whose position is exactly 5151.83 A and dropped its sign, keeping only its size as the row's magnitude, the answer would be 23.9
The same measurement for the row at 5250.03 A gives 22.5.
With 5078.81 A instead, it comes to 22.5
